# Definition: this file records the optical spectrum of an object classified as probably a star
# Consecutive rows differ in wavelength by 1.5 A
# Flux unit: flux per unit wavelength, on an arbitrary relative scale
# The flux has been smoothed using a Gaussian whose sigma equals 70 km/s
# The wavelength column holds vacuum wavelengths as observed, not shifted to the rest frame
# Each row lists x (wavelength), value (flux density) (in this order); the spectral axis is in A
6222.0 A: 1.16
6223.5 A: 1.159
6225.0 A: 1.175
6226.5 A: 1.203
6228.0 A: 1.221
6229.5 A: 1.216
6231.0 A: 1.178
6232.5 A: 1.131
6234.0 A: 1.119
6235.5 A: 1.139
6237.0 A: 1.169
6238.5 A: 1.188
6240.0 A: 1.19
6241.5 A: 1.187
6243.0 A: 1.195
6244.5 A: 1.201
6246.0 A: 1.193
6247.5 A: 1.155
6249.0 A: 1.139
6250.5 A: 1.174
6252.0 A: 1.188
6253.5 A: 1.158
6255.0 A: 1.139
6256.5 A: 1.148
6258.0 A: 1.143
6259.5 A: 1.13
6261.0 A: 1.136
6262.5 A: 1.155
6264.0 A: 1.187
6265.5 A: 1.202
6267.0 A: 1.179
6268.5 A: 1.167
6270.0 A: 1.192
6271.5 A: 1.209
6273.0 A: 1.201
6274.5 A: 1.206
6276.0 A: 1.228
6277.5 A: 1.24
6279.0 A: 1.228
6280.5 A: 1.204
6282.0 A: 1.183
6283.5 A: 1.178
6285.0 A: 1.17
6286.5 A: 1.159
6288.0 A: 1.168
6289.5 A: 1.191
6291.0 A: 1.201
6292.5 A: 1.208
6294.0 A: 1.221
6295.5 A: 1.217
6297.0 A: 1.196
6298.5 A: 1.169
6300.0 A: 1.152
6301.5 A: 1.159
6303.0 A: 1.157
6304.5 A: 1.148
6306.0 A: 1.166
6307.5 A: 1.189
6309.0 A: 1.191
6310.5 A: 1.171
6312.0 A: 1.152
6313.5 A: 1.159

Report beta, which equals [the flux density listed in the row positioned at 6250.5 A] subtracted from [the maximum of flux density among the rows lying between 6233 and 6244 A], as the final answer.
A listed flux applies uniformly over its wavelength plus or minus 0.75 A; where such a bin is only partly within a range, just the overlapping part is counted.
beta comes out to 0.021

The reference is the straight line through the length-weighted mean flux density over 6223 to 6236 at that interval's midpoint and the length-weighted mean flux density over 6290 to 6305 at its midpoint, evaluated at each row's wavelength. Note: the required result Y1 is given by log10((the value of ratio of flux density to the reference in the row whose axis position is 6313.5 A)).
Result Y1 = -0.010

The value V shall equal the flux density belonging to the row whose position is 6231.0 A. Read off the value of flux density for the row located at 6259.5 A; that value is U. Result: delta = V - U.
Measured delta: 0.05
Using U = 1.13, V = 1.178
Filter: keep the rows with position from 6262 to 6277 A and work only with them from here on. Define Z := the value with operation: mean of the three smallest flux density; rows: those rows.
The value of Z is 1.17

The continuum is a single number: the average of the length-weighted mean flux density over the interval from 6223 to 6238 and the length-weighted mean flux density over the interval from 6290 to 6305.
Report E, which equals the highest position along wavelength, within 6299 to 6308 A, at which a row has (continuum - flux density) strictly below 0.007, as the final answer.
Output 6307.5 A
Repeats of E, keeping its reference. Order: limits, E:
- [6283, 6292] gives 6291.0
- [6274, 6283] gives 6282.0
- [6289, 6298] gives 6297.0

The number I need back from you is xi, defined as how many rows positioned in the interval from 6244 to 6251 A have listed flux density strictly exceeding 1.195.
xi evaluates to 1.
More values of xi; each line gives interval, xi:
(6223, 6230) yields 3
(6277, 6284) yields 3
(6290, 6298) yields 5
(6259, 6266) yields 1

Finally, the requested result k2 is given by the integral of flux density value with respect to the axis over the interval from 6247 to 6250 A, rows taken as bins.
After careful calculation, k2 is 3.45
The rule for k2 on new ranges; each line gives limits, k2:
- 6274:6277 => 3.66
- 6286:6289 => 3.50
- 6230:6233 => 3.48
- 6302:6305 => 3.46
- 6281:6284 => 3.55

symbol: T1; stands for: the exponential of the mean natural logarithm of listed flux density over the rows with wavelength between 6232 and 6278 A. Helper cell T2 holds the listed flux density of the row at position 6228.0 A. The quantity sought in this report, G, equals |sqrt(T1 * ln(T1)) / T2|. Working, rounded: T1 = 1.17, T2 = 1.221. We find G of 0.355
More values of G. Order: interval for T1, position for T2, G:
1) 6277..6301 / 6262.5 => 0.397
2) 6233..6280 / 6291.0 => 0.364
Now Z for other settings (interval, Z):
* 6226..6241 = 1.13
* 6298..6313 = 1.15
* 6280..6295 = 1.17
